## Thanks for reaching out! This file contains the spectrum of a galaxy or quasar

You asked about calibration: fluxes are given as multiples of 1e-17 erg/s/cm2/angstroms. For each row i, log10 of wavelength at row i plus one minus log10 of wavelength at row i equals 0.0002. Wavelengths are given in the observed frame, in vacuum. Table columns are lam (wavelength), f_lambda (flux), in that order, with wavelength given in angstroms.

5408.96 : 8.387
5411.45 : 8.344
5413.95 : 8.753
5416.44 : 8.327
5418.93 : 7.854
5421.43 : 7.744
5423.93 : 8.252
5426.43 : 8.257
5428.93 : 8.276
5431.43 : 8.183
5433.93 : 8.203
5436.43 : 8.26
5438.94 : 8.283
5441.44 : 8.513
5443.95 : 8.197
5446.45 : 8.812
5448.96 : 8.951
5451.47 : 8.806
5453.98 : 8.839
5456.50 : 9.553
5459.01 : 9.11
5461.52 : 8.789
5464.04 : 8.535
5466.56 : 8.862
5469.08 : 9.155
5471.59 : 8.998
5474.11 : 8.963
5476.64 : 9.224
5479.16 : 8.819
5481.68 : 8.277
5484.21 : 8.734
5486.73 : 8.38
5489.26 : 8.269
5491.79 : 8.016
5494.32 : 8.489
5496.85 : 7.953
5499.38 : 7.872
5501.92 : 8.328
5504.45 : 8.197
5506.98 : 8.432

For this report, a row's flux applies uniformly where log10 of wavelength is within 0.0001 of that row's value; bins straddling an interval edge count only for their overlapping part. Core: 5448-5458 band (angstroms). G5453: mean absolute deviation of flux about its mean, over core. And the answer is 0.26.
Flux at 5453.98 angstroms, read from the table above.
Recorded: 8.839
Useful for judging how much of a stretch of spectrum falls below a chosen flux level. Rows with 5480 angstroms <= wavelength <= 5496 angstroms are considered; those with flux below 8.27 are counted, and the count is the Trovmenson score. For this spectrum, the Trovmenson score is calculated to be 2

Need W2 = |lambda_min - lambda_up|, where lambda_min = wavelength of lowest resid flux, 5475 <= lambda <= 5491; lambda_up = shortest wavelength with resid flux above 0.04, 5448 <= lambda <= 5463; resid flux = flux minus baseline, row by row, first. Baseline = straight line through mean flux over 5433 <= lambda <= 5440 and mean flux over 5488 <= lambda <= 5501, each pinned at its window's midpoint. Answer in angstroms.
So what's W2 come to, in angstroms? 32.7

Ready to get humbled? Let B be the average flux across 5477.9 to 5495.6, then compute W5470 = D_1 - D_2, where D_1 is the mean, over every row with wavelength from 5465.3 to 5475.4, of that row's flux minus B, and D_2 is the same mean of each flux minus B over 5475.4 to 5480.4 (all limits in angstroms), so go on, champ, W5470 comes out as -0.027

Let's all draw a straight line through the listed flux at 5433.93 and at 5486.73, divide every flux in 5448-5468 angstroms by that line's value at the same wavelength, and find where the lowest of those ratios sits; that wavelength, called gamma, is 5464.04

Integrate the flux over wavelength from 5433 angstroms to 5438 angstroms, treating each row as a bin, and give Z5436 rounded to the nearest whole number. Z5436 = 41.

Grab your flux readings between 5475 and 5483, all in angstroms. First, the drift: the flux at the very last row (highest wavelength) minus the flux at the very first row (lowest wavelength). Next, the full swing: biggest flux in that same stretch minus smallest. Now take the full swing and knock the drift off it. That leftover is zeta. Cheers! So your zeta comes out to 1.9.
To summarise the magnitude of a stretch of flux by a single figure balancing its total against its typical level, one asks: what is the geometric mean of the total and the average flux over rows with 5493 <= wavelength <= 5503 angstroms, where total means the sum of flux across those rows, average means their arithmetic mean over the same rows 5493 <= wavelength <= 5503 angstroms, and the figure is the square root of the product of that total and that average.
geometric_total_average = 16.3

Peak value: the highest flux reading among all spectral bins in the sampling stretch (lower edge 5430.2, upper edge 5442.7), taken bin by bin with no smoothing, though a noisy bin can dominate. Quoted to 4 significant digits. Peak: 8.513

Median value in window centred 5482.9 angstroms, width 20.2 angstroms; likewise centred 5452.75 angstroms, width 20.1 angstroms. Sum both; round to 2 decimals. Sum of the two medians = 17.38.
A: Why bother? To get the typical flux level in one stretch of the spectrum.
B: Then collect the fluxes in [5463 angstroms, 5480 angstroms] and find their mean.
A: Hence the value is 8.94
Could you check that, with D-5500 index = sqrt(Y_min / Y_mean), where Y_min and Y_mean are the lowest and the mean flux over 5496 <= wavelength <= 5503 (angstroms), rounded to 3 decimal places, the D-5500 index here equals 0.989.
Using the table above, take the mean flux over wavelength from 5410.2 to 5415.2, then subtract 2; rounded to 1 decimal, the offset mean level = 6.5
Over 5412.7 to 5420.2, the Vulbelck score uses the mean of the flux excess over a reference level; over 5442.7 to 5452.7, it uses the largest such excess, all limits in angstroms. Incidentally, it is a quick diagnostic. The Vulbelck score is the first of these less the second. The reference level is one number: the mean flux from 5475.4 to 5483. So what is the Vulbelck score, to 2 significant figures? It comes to -0.64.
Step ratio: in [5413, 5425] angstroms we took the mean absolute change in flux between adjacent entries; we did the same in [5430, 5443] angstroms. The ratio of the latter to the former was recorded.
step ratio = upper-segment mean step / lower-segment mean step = 0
